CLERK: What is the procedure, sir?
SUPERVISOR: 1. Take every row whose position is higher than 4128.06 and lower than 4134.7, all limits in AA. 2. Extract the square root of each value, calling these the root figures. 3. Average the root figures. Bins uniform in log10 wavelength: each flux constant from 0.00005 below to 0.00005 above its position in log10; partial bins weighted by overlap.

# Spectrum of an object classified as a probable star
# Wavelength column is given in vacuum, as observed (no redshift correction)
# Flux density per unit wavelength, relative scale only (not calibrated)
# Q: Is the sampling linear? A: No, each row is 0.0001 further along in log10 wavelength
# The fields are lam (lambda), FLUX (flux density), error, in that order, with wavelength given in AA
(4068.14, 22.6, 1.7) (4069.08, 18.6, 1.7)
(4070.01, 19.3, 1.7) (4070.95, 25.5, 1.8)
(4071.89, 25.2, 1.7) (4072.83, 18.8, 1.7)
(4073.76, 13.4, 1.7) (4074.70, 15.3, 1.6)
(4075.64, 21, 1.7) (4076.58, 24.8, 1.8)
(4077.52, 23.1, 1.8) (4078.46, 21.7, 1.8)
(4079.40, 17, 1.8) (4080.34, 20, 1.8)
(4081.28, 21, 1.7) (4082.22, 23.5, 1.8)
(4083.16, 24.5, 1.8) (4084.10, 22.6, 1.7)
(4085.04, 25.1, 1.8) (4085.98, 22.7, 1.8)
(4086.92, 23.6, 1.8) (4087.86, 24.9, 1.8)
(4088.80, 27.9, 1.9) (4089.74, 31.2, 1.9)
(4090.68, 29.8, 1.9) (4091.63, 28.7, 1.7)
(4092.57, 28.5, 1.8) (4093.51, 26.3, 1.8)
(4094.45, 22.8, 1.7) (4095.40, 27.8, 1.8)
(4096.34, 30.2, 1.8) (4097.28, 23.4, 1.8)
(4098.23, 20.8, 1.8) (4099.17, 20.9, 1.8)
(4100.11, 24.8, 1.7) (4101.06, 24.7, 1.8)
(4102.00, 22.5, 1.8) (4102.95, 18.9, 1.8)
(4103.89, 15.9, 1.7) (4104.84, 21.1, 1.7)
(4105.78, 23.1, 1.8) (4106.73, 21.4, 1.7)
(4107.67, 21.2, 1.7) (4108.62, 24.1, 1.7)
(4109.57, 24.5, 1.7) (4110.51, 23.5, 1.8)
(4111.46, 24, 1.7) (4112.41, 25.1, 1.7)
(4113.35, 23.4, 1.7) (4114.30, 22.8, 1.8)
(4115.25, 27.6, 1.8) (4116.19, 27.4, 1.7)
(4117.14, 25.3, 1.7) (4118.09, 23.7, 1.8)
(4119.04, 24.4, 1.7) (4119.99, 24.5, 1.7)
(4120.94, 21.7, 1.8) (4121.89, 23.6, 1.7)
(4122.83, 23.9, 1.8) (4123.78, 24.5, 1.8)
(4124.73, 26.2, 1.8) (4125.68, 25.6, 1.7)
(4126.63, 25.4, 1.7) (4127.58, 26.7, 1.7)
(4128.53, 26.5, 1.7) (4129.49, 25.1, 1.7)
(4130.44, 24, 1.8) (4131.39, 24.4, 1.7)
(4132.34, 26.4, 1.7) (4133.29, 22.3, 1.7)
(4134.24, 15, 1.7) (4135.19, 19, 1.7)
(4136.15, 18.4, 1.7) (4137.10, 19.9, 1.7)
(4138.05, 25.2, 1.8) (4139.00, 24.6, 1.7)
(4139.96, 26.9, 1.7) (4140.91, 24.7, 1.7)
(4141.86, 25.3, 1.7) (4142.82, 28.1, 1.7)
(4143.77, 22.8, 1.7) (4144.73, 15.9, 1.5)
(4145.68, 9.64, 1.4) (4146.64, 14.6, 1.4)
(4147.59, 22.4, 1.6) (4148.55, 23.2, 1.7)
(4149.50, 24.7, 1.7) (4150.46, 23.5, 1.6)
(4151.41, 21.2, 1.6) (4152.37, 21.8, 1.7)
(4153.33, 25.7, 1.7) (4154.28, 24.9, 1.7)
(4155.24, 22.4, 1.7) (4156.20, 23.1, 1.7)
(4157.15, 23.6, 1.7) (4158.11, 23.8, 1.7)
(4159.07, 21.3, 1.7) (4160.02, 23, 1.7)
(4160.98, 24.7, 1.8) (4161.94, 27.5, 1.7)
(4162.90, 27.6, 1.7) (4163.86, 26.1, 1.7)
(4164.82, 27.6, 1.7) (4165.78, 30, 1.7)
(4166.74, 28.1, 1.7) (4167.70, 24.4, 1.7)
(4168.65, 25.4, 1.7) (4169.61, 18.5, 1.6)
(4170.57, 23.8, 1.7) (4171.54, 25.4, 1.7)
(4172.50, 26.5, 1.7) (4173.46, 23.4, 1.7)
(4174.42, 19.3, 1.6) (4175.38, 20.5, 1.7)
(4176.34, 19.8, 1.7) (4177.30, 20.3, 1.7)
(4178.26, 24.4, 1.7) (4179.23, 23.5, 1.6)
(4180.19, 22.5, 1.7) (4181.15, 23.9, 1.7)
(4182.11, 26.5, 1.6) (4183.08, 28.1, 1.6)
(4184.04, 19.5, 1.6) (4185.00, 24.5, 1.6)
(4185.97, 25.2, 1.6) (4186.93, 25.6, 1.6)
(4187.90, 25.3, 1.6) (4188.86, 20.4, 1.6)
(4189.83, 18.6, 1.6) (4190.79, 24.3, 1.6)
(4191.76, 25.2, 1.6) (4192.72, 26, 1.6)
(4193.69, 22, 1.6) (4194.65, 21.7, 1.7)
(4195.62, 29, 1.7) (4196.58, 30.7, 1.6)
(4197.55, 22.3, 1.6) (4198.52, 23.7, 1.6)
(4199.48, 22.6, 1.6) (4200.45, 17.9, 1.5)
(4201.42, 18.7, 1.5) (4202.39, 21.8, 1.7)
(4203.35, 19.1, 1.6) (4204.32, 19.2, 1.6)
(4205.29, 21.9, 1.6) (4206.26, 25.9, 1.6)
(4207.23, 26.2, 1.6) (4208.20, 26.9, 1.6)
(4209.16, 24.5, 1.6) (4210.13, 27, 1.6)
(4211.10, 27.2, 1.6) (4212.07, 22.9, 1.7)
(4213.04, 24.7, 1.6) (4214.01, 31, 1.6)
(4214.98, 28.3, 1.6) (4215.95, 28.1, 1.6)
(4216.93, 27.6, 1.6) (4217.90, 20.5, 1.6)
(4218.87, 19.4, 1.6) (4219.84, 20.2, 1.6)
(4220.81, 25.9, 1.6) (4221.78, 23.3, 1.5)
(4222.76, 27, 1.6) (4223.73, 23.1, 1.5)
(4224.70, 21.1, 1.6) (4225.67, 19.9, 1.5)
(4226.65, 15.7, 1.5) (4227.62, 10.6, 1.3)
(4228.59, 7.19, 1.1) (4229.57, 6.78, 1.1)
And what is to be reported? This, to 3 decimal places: 4.819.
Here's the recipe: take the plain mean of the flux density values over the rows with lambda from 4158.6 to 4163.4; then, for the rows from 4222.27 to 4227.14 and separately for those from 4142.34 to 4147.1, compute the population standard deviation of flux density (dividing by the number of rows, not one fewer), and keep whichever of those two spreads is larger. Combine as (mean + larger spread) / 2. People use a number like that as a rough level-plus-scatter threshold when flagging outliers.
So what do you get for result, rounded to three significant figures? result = 15.7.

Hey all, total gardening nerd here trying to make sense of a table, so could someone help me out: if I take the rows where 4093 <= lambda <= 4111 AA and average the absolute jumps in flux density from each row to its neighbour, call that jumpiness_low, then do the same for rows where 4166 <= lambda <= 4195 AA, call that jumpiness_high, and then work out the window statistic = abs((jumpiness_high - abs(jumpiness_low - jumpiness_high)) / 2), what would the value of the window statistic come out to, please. 1.26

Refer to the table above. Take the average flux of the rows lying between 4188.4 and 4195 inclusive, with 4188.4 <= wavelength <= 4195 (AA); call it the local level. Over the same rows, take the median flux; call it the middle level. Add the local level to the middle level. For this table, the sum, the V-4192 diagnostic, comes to 45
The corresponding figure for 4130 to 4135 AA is 46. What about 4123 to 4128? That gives 51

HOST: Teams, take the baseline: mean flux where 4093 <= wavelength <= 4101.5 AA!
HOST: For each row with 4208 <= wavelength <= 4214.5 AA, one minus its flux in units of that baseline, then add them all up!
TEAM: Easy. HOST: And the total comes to -0.5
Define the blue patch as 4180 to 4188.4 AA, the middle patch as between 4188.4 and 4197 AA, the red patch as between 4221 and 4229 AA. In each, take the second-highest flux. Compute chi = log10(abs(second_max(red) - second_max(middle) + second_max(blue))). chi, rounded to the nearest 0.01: 1.32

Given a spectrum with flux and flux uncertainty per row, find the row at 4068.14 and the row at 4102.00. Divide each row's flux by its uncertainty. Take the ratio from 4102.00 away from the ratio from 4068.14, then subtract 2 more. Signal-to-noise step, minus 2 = -1.2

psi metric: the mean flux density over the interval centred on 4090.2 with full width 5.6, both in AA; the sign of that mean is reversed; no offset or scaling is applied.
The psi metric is -28.5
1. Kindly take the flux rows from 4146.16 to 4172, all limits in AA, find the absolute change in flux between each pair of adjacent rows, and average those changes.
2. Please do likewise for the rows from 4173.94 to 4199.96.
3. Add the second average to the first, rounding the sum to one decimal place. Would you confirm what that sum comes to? 4.8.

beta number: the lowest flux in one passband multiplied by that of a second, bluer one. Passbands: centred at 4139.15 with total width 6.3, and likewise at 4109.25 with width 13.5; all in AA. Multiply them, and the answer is 293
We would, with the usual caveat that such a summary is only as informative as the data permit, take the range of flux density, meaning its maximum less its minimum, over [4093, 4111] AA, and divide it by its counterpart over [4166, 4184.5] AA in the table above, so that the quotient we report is 1.5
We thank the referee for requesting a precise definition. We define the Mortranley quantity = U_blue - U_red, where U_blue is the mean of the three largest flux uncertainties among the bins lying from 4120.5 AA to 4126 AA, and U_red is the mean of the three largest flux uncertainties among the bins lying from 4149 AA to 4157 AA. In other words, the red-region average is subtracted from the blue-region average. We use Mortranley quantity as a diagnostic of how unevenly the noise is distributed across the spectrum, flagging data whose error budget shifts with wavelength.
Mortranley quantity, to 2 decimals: 0.10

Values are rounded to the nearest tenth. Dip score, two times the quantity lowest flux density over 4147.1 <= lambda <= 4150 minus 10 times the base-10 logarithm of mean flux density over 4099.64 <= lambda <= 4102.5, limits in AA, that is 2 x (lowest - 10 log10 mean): 17.2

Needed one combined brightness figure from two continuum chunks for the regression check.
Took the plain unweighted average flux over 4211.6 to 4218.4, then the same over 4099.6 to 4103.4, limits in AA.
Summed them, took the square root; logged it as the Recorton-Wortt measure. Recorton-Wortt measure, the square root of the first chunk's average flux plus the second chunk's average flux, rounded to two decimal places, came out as 6.99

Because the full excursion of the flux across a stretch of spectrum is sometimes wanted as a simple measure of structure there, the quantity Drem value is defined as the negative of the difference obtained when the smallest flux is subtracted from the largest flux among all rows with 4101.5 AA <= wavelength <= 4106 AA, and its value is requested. -7.2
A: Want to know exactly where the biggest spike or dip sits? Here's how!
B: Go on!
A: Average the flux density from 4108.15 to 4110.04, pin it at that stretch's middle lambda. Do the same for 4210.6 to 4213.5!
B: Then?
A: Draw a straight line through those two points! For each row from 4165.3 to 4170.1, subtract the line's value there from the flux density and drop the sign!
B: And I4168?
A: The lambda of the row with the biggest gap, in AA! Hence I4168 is 4169.61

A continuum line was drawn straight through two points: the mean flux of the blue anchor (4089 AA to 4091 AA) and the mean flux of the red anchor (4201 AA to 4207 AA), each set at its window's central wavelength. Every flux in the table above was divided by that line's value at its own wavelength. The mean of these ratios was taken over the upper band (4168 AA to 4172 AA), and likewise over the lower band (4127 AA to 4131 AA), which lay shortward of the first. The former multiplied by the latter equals 0.91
